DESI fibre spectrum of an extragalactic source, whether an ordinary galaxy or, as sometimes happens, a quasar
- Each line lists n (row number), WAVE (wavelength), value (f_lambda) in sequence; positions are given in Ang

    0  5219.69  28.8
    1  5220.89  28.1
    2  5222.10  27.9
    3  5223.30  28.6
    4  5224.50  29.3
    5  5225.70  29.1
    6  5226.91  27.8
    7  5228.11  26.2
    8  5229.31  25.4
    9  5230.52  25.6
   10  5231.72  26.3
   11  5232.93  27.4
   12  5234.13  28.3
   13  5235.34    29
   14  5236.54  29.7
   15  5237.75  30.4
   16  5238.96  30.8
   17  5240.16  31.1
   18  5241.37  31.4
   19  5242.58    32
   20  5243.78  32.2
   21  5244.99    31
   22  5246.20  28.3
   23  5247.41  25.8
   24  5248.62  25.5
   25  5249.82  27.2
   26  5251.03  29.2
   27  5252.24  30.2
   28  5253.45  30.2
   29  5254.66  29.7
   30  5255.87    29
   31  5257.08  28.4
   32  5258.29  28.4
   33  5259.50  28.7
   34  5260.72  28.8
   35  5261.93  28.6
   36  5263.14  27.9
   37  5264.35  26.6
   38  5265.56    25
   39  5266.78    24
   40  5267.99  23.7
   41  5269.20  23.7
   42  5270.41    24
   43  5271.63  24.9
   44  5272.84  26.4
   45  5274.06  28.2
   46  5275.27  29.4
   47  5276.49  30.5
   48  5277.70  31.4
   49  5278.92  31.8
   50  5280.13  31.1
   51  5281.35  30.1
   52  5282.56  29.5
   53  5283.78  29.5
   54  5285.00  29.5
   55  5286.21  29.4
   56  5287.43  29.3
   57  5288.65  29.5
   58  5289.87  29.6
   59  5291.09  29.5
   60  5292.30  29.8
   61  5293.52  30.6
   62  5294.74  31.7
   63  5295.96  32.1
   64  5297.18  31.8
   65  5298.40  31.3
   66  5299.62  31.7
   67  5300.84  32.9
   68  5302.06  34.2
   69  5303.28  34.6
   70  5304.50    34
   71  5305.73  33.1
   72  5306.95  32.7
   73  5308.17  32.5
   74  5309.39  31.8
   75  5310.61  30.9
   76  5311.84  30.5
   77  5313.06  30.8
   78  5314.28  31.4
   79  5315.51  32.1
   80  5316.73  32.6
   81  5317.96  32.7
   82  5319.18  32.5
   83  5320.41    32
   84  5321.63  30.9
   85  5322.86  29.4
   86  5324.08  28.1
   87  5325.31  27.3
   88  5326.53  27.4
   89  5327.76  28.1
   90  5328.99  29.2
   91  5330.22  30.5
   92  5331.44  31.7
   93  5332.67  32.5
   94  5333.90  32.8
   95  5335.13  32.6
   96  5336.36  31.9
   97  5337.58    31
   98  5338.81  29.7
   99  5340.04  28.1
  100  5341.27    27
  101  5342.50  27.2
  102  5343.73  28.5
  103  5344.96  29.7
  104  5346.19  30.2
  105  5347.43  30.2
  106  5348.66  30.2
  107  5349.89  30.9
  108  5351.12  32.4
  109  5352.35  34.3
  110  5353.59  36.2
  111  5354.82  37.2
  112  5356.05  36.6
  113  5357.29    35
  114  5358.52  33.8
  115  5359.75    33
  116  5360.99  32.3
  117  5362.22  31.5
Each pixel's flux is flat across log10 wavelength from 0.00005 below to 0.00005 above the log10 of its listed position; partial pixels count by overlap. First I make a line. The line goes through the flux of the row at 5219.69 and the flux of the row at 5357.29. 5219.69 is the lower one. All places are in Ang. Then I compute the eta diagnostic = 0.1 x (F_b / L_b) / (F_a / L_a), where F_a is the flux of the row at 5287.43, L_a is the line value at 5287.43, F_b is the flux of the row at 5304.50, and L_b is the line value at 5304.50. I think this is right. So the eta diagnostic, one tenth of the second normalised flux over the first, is 0.113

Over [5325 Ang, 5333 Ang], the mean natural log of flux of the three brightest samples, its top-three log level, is 3.45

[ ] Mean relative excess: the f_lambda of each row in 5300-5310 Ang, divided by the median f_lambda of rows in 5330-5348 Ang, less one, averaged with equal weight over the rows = 0.10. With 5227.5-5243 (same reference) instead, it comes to -0.05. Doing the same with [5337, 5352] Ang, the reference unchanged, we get -0.02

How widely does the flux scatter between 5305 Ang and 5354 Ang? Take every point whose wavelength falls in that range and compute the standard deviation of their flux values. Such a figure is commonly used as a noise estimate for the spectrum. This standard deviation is 2.1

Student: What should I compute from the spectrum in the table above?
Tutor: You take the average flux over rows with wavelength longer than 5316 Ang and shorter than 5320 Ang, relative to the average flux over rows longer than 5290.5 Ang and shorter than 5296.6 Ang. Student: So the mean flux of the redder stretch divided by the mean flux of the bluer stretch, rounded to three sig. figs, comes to 1.06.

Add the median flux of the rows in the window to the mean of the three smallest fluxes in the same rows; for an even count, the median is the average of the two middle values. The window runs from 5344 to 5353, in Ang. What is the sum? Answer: 60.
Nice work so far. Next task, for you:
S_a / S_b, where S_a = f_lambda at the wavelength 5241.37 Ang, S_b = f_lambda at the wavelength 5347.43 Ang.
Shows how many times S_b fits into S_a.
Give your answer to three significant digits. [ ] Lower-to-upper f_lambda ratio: 1.04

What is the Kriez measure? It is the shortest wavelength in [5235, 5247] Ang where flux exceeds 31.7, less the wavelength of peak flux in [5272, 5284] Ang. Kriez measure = -36.3 Ang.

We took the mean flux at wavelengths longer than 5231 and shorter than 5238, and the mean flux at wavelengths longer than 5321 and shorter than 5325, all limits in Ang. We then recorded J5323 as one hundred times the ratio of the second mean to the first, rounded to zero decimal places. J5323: 103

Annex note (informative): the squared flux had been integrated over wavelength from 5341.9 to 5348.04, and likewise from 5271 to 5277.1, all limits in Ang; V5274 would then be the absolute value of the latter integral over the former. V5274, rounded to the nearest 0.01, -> 0.91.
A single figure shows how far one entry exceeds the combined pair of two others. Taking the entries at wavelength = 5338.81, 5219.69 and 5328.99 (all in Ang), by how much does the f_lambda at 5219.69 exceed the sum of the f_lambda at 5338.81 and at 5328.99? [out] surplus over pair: -30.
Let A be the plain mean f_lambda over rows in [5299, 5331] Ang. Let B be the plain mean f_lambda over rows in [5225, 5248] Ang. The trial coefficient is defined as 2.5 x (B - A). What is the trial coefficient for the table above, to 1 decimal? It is -6.2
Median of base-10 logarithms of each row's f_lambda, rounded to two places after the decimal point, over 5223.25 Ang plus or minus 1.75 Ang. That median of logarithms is 1.46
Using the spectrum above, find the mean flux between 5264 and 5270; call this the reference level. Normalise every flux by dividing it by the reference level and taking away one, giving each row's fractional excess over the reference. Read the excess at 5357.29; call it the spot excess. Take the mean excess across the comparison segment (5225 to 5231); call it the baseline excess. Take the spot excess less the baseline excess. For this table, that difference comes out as 0.33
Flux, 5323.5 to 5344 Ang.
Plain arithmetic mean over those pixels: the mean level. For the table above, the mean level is 29.6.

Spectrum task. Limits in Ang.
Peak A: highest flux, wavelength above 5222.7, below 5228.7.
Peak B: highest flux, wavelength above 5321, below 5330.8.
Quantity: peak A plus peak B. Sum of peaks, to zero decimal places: 60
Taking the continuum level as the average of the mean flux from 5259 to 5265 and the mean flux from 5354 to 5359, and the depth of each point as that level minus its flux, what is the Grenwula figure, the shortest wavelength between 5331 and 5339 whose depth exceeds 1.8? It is 5338.81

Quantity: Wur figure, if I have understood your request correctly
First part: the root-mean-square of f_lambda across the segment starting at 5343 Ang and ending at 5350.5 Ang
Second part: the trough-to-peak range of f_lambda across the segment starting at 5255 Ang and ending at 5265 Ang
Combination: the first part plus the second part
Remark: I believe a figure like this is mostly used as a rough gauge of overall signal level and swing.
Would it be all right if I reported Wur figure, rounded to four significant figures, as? 32.36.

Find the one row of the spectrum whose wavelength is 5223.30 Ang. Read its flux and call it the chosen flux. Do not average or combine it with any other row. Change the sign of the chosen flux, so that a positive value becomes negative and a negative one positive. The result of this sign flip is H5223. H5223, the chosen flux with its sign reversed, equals -29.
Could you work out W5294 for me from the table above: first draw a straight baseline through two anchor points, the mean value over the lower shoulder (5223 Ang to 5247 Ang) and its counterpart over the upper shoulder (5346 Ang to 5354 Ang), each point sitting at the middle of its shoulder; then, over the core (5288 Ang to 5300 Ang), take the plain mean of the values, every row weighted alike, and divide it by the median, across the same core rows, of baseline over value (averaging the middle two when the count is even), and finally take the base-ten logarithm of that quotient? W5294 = 1.49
